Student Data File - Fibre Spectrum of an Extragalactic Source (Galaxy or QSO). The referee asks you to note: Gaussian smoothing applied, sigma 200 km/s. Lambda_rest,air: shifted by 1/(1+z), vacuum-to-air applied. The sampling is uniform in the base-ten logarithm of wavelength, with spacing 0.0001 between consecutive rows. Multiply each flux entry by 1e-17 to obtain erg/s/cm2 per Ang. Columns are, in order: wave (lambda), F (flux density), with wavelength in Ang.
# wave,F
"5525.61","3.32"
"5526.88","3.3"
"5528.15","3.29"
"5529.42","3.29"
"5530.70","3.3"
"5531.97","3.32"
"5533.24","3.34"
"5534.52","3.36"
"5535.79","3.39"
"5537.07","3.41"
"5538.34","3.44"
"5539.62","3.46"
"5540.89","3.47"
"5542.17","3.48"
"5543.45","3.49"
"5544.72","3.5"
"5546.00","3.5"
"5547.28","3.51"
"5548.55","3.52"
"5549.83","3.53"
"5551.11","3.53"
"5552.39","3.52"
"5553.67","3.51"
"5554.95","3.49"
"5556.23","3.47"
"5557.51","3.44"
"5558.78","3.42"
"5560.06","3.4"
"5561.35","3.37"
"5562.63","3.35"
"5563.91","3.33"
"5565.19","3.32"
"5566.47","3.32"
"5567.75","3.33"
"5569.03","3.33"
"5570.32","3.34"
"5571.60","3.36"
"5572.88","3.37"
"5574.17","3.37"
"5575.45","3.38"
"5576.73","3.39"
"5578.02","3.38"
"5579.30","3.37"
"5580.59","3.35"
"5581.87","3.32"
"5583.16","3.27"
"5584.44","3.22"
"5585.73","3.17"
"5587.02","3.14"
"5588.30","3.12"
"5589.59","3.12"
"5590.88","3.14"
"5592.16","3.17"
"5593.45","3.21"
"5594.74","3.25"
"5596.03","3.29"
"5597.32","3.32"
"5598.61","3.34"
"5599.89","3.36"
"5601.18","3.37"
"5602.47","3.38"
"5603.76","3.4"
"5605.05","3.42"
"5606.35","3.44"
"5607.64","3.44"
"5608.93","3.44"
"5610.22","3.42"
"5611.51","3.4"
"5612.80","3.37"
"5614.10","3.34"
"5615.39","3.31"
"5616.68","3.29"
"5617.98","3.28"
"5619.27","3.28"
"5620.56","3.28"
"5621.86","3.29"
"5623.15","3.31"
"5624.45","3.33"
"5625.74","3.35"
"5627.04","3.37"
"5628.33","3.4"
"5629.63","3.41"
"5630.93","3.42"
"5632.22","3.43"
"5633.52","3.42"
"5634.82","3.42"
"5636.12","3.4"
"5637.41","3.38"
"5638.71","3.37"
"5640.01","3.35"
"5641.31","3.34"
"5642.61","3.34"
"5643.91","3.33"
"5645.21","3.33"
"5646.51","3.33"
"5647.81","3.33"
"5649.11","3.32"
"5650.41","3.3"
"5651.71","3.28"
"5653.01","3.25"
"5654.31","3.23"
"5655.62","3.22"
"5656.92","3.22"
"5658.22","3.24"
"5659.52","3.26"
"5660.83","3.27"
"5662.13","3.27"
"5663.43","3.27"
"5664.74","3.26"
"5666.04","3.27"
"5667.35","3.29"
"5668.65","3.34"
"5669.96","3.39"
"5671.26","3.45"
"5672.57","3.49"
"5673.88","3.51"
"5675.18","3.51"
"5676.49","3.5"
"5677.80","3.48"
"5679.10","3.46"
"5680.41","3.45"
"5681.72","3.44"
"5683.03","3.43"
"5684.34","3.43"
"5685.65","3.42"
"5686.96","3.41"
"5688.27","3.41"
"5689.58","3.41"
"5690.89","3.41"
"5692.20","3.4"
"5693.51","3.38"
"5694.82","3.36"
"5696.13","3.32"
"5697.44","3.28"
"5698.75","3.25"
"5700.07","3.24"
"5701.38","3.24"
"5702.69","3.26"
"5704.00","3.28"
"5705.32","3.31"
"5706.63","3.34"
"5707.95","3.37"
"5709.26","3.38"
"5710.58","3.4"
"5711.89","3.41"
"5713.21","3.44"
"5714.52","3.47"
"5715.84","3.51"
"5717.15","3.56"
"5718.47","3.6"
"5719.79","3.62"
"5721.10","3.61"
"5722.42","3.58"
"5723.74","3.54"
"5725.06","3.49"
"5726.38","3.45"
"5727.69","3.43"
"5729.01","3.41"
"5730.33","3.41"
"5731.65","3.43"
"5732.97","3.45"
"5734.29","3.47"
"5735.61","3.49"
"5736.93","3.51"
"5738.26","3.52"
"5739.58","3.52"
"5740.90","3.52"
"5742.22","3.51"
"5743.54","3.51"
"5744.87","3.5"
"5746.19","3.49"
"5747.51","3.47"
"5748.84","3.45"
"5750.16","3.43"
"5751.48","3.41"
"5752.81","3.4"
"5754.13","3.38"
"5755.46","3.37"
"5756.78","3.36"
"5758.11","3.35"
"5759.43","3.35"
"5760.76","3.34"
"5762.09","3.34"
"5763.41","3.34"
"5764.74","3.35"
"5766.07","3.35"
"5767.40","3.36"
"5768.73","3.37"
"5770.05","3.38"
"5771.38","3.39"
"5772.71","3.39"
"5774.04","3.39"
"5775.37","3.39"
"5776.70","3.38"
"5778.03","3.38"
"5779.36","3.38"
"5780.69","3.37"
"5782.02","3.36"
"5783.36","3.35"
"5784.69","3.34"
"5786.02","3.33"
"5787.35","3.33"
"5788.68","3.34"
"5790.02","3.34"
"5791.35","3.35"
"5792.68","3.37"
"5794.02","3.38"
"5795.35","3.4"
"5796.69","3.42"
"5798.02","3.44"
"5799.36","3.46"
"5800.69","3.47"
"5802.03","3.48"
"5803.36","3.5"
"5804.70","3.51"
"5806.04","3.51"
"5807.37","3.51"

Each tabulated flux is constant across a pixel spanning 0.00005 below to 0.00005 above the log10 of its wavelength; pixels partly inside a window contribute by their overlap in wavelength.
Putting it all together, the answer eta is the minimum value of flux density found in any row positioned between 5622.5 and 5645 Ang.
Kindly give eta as 3.31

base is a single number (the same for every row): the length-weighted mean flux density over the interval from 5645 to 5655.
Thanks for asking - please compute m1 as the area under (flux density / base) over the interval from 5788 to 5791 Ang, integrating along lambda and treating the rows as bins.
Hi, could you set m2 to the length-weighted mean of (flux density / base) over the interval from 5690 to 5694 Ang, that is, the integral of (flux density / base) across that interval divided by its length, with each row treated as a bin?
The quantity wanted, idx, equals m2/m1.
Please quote 0.34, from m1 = 3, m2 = 1.03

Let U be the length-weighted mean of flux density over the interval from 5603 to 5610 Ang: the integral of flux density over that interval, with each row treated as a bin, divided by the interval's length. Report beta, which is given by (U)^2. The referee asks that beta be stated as 11.7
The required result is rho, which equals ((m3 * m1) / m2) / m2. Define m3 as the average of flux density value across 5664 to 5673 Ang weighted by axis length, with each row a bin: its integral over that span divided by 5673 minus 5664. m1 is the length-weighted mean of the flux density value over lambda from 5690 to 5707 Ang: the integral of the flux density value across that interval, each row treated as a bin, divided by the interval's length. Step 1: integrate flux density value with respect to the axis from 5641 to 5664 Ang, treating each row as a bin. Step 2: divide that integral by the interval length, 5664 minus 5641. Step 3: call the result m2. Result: 1.03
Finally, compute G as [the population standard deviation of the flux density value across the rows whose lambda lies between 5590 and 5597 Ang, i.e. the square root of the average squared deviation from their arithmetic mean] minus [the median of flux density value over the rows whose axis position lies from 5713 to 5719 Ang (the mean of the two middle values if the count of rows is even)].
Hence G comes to -3.46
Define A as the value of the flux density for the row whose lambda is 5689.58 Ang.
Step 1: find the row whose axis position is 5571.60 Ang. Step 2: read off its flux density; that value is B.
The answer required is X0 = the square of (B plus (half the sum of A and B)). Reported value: 45.5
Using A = 3.41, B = 3.36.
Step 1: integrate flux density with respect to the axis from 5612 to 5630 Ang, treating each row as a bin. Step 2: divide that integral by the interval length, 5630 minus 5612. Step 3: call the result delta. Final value 3.33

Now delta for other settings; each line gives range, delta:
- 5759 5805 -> 3.38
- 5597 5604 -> 3.37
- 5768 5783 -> 3.38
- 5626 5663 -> 3.33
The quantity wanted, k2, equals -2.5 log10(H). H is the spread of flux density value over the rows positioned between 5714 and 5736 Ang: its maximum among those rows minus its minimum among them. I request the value 1.7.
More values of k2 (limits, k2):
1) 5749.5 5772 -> 2.6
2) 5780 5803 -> 2.1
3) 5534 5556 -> 1.9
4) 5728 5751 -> 2.4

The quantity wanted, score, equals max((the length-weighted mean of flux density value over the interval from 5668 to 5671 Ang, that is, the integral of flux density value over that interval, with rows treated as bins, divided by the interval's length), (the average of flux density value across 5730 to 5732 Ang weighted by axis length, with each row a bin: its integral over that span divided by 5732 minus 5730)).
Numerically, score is 3.42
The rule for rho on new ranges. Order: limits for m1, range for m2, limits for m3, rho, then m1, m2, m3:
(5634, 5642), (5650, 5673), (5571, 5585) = 1.04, 3.376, 3.29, 3.345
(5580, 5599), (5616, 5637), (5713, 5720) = 1.01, 3.227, 3.36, 3.534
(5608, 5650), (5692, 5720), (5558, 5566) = 0.99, 3.356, 3.38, 3.367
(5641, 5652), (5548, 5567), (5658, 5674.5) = 0.94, 3.323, 3.43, 3.333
